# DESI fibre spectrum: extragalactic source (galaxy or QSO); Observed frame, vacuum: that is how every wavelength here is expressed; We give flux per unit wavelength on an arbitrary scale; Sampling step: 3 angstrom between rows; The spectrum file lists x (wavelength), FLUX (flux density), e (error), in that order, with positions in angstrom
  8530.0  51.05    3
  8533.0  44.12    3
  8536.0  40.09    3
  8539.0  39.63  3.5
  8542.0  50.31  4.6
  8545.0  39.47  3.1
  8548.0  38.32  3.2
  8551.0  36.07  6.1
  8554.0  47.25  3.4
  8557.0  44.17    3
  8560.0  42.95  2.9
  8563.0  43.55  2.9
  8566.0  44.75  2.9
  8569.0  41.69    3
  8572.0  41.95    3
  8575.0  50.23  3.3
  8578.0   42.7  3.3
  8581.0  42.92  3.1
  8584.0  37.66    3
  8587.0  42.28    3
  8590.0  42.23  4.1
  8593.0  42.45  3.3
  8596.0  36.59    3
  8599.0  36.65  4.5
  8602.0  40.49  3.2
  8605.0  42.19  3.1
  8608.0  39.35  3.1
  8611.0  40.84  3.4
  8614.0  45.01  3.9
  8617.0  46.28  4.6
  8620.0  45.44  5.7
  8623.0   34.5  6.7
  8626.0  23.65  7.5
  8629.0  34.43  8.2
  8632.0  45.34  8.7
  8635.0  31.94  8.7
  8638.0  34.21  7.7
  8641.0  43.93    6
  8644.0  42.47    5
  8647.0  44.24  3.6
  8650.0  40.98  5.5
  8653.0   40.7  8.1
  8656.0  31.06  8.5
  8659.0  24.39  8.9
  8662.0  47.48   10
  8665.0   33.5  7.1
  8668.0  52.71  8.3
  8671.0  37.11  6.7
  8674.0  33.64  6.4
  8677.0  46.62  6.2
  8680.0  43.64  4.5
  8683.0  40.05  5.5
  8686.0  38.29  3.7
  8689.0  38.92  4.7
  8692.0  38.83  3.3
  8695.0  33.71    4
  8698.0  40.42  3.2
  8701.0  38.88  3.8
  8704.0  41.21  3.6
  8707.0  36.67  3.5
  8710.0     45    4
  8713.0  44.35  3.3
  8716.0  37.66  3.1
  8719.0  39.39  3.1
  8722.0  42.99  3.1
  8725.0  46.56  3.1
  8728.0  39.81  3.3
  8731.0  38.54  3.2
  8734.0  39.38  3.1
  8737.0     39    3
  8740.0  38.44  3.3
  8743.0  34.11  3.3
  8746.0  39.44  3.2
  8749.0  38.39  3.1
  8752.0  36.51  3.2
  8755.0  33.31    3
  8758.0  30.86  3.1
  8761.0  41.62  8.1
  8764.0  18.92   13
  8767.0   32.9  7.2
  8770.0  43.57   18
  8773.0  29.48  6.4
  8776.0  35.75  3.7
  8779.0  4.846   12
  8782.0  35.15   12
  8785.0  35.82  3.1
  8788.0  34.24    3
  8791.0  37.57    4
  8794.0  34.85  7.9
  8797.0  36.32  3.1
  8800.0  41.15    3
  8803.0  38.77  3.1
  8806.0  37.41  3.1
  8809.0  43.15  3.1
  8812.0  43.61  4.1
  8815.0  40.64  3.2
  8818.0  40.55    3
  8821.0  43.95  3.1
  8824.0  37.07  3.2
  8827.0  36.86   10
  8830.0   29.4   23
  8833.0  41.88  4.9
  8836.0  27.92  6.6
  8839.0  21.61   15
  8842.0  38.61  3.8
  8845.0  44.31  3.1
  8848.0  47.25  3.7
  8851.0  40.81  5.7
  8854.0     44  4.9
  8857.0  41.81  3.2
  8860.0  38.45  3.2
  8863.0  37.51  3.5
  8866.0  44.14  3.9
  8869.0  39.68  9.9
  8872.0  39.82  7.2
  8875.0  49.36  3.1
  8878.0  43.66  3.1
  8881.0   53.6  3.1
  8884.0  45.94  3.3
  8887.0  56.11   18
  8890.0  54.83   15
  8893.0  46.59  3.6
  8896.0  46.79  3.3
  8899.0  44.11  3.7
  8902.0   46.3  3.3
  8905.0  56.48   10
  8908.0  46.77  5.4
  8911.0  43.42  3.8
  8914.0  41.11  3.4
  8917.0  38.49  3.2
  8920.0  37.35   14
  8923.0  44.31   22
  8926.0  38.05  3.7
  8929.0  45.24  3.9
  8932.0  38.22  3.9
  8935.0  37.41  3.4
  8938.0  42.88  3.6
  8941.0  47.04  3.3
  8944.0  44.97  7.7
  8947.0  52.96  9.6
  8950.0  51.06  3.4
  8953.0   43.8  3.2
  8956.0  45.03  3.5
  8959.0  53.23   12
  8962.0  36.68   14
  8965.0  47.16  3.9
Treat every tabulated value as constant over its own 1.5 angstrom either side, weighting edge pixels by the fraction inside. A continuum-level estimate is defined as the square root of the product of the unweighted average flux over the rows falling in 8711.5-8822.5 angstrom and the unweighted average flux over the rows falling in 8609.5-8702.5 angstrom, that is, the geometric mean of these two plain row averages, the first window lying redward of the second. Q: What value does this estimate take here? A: 38.1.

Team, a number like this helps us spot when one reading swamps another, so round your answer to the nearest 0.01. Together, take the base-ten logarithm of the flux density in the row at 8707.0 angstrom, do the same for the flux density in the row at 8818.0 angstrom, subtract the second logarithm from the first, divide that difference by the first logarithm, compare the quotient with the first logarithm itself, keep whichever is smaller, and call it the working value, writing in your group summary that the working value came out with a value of -0.03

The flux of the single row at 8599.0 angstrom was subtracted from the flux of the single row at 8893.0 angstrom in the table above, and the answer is 10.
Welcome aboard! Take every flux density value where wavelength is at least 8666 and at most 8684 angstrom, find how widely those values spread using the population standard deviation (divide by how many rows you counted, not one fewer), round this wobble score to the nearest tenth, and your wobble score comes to 6.3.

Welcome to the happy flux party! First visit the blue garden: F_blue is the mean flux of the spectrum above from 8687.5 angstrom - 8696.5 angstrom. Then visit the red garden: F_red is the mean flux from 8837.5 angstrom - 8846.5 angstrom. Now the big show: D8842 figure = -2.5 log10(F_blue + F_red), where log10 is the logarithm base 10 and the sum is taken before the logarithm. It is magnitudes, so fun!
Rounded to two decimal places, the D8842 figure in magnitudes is -4.64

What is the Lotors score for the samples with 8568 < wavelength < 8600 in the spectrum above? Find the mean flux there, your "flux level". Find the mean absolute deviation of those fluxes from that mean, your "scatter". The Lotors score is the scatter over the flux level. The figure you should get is 0.06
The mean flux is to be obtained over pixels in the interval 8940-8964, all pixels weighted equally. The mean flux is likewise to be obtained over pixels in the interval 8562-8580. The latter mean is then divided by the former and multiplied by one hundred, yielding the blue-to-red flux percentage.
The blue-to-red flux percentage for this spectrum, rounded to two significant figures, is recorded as 94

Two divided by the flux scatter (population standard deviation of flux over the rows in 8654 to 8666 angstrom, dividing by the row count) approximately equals 0.24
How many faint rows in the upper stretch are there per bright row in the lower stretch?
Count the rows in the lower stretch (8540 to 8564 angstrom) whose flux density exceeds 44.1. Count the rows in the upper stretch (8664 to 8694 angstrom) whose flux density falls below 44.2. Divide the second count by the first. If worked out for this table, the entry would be 2.67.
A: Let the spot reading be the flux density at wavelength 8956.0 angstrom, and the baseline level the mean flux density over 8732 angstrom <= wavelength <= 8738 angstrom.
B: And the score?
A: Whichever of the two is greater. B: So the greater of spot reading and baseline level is 45.0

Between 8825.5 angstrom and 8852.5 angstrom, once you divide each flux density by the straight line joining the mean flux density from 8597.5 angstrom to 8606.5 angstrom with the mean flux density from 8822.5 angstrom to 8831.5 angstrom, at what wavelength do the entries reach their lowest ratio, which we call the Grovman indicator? 8839.0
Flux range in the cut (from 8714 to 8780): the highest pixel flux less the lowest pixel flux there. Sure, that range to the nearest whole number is 42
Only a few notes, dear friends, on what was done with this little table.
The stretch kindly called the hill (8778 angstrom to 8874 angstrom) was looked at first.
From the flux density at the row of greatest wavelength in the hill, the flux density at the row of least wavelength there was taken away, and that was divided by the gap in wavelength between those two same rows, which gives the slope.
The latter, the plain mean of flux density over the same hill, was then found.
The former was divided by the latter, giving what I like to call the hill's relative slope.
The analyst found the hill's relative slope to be 0.010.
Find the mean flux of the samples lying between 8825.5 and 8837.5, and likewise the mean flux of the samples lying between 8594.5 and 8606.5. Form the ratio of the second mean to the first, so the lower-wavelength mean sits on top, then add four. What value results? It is 5.15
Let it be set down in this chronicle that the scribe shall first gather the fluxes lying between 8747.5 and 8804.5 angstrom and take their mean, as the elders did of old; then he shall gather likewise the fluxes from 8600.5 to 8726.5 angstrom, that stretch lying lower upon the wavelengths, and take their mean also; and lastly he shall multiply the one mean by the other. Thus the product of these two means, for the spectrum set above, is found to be 1339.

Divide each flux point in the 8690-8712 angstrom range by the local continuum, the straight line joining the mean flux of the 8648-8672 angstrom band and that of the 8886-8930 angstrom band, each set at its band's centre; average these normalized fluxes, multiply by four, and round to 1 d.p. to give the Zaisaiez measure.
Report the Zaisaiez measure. 4.0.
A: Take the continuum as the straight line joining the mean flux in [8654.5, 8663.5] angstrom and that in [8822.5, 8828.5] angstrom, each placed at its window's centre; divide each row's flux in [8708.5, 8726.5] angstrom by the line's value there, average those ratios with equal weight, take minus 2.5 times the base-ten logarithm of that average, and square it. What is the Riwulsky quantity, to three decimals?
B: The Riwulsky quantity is 0.043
